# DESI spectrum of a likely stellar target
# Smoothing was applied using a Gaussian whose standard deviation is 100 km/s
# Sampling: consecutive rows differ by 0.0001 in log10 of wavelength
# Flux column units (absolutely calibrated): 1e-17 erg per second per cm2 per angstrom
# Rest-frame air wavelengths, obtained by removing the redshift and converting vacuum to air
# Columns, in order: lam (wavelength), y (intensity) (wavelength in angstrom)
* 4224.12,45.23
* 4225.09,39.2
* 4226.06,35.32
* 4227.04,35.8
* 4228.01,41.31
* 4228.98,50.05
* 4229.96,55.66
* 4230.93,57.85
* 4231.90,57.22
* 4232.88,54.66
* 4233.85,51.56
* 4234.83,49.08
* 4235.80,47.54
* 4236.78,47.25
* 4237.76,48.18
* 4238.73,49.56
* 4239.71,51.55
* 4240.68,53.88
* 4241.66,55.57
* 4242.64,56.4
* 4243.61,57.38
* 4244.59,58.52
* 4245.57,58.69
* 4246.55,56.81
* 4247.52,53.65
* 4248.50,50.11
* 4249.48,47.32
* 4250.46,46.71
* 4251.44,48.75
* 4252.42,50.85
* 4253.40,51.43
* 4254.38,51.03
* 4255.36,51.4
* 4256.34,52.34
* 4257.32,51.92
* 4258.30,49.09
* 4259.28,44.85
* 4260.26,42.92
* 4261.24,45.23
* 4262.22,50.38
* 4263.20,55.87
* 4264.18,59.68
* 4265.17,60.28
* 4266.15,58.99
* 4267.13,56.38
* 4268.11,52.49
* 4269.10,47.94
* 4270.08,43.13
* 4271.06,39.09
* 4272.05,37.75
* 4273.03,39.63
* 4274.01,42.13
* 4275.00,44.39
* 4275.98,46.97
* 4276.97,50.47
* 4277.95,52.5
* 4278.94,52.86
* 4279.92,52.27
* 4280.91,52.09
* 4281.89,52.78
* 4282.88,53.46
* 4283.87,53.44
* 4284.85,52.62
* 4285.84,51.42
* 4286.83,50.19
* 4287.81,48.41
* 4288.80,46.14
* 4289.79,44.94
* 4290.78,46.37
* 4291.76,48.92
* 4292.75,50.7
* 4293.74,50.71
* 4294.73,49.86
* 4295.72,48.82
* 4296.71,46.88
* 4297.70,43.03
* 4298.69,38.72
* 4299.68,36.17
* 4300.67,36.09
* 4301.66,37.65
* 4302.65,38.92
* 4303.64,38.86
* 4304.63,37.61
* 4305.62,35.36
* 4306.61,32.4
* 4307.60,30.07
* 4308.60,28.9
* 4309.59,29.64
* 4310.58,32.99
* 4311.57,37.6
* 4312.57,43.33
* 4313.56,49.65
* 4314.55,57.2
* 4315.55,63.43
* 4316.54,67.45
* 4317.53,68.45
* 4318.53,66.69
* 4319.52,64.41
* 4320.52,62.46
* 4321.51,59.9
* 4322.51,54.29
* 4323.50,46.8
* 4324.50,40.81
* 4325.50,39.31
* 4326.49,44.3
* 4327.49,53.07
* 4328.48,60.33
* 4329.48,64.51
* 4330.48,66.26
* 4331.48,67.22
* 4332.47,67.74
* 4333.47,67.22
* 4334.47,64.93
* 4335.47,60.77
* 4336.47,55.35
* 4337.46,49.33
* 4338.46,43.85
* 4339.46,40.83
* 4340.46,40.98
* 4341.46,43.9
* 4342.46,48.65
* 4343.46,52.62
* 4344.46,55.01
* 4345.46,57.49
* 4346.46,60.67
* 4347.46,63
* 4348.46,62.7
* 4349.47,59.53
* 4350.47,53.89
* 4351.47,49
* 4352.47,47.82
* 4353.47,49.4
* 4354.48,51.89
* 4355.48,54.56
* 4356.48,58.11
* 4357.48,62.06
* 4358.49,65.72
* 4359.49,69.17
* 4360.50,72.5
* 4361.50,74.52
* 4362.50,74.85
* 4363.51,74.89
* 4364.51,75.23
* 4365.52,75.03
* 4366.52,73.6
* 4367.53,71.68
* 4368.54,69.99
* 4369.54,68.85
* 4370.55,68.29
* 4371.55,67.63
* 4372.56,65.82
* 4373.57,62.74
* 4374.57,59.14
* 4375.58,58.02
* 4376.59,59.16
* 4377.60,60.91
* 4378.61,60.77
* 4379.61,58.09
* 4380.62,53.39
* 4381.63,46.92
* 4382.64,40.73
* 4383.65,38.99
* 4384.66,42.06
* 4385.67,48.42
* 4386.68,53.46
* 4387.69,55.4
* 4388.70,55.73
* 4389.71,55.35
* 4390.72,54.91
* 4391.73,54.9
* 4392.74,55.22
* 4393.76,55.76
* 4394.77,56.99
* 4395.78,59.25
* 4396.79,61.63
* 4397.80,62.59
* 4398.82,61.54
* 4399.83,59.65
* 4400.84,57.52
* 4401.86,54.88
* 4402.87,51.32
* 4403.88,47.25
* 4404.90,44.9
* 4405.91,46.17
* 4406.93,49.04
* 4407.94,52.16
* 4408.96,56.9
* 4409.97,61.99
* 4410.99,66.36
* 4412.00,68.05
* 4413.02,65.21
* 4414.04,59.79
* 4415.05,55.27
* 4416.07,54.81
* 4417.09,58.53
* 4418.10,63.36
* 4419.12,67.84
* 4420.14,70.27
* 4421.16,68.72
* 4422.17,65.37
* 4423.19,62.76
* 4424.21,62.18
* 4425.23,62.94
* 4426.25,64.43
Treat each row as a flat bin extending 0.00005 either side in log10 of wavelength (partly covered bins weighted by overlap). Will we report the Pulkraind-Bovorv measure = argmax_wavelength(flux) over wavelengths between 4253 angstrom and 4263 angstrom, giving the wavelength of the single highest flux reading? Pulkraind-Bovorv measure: 4256.34 angstrom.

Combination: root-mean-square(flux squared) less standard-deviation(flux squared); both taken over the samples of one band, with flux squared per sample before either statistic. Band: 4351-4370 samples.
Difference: 3290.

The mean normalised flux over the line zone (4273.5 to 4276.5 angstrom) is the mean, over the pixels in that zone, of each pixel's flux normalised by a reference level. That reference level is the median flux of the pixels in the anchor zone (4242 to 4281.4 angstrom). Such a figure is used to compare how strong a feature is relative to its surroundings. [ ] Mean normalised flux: 0.87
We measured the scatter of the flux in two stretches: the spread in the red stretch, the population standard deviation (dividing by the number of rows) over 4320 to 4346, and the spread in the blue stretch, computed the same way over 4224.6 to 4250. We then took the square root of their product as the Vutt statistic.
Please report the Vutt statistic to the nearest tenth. 7.9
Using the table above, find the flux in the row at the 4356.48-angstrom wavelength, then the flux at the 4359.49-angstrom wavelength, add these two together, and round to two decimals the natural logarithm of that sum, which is 4.85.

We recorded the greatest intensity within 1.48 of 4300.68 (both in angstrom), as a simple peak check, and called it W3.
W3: 37.65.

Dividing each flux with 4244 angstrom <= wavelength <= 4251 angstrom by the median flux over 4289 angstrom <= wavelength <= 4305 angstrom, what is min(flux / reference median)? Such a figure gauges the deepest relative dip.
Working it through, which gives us 1.1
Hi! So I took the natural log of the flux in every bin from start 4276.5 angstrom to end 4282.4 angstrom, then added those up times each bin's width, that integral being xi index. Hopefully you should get 23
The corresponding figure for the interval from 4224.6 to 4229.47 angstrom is 18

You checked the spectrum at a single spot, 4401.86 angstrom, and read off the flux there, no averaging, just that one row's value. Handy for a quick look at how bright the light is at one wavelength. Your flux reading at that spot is 54.88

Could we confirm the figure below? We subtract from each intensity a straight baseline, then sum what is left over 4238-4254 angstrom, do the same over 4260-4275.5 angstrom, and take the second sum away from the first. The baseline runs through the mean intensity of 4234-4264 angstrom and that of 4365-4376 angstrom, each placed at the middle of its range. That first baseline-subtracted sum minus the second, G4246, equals 117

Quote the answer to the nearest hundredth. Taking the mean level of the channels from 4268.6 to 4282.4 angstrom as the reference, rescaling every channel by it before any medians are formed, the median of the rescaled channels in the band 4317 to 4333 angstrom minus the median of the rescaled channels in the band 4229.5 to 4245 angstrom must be 0.15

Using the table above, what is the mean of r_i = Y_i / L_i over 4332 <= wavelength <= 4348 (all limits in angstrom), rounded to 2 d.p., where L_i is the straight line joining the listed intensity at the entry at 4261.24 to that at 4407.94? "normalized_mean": 1.11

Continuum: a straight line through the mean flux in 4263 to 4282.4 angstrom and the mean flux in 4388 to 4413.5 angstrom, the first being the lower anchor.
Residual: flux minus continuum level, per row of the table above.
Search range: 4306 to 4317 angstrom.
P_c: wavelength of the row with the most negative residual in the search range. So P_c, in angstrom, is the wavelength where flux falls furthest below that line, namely 4308.60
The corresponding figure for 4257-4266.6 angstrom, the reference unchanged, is 4260.26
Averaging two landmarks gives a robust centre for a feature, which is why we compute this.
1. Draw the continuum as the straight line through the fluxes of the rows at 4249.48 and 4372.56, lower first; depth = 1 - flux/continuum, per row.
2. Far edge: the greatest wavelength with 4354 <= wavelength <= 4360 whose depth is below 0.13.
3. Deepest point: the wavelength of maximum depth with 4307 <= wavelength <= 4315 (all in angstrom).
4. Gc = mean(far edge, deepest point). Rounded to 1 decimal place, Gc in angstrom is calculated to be 4334.0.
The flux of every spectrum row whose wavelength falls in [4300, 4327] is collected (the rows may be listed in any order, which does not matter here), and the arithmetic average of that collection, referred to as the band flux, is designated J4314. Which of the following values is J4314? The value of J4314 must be 46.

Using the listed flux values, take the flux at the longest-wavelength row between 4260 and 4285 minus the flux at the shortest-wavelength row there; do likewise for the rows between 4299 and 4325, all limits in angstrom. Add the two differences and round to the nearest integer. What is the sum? 14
